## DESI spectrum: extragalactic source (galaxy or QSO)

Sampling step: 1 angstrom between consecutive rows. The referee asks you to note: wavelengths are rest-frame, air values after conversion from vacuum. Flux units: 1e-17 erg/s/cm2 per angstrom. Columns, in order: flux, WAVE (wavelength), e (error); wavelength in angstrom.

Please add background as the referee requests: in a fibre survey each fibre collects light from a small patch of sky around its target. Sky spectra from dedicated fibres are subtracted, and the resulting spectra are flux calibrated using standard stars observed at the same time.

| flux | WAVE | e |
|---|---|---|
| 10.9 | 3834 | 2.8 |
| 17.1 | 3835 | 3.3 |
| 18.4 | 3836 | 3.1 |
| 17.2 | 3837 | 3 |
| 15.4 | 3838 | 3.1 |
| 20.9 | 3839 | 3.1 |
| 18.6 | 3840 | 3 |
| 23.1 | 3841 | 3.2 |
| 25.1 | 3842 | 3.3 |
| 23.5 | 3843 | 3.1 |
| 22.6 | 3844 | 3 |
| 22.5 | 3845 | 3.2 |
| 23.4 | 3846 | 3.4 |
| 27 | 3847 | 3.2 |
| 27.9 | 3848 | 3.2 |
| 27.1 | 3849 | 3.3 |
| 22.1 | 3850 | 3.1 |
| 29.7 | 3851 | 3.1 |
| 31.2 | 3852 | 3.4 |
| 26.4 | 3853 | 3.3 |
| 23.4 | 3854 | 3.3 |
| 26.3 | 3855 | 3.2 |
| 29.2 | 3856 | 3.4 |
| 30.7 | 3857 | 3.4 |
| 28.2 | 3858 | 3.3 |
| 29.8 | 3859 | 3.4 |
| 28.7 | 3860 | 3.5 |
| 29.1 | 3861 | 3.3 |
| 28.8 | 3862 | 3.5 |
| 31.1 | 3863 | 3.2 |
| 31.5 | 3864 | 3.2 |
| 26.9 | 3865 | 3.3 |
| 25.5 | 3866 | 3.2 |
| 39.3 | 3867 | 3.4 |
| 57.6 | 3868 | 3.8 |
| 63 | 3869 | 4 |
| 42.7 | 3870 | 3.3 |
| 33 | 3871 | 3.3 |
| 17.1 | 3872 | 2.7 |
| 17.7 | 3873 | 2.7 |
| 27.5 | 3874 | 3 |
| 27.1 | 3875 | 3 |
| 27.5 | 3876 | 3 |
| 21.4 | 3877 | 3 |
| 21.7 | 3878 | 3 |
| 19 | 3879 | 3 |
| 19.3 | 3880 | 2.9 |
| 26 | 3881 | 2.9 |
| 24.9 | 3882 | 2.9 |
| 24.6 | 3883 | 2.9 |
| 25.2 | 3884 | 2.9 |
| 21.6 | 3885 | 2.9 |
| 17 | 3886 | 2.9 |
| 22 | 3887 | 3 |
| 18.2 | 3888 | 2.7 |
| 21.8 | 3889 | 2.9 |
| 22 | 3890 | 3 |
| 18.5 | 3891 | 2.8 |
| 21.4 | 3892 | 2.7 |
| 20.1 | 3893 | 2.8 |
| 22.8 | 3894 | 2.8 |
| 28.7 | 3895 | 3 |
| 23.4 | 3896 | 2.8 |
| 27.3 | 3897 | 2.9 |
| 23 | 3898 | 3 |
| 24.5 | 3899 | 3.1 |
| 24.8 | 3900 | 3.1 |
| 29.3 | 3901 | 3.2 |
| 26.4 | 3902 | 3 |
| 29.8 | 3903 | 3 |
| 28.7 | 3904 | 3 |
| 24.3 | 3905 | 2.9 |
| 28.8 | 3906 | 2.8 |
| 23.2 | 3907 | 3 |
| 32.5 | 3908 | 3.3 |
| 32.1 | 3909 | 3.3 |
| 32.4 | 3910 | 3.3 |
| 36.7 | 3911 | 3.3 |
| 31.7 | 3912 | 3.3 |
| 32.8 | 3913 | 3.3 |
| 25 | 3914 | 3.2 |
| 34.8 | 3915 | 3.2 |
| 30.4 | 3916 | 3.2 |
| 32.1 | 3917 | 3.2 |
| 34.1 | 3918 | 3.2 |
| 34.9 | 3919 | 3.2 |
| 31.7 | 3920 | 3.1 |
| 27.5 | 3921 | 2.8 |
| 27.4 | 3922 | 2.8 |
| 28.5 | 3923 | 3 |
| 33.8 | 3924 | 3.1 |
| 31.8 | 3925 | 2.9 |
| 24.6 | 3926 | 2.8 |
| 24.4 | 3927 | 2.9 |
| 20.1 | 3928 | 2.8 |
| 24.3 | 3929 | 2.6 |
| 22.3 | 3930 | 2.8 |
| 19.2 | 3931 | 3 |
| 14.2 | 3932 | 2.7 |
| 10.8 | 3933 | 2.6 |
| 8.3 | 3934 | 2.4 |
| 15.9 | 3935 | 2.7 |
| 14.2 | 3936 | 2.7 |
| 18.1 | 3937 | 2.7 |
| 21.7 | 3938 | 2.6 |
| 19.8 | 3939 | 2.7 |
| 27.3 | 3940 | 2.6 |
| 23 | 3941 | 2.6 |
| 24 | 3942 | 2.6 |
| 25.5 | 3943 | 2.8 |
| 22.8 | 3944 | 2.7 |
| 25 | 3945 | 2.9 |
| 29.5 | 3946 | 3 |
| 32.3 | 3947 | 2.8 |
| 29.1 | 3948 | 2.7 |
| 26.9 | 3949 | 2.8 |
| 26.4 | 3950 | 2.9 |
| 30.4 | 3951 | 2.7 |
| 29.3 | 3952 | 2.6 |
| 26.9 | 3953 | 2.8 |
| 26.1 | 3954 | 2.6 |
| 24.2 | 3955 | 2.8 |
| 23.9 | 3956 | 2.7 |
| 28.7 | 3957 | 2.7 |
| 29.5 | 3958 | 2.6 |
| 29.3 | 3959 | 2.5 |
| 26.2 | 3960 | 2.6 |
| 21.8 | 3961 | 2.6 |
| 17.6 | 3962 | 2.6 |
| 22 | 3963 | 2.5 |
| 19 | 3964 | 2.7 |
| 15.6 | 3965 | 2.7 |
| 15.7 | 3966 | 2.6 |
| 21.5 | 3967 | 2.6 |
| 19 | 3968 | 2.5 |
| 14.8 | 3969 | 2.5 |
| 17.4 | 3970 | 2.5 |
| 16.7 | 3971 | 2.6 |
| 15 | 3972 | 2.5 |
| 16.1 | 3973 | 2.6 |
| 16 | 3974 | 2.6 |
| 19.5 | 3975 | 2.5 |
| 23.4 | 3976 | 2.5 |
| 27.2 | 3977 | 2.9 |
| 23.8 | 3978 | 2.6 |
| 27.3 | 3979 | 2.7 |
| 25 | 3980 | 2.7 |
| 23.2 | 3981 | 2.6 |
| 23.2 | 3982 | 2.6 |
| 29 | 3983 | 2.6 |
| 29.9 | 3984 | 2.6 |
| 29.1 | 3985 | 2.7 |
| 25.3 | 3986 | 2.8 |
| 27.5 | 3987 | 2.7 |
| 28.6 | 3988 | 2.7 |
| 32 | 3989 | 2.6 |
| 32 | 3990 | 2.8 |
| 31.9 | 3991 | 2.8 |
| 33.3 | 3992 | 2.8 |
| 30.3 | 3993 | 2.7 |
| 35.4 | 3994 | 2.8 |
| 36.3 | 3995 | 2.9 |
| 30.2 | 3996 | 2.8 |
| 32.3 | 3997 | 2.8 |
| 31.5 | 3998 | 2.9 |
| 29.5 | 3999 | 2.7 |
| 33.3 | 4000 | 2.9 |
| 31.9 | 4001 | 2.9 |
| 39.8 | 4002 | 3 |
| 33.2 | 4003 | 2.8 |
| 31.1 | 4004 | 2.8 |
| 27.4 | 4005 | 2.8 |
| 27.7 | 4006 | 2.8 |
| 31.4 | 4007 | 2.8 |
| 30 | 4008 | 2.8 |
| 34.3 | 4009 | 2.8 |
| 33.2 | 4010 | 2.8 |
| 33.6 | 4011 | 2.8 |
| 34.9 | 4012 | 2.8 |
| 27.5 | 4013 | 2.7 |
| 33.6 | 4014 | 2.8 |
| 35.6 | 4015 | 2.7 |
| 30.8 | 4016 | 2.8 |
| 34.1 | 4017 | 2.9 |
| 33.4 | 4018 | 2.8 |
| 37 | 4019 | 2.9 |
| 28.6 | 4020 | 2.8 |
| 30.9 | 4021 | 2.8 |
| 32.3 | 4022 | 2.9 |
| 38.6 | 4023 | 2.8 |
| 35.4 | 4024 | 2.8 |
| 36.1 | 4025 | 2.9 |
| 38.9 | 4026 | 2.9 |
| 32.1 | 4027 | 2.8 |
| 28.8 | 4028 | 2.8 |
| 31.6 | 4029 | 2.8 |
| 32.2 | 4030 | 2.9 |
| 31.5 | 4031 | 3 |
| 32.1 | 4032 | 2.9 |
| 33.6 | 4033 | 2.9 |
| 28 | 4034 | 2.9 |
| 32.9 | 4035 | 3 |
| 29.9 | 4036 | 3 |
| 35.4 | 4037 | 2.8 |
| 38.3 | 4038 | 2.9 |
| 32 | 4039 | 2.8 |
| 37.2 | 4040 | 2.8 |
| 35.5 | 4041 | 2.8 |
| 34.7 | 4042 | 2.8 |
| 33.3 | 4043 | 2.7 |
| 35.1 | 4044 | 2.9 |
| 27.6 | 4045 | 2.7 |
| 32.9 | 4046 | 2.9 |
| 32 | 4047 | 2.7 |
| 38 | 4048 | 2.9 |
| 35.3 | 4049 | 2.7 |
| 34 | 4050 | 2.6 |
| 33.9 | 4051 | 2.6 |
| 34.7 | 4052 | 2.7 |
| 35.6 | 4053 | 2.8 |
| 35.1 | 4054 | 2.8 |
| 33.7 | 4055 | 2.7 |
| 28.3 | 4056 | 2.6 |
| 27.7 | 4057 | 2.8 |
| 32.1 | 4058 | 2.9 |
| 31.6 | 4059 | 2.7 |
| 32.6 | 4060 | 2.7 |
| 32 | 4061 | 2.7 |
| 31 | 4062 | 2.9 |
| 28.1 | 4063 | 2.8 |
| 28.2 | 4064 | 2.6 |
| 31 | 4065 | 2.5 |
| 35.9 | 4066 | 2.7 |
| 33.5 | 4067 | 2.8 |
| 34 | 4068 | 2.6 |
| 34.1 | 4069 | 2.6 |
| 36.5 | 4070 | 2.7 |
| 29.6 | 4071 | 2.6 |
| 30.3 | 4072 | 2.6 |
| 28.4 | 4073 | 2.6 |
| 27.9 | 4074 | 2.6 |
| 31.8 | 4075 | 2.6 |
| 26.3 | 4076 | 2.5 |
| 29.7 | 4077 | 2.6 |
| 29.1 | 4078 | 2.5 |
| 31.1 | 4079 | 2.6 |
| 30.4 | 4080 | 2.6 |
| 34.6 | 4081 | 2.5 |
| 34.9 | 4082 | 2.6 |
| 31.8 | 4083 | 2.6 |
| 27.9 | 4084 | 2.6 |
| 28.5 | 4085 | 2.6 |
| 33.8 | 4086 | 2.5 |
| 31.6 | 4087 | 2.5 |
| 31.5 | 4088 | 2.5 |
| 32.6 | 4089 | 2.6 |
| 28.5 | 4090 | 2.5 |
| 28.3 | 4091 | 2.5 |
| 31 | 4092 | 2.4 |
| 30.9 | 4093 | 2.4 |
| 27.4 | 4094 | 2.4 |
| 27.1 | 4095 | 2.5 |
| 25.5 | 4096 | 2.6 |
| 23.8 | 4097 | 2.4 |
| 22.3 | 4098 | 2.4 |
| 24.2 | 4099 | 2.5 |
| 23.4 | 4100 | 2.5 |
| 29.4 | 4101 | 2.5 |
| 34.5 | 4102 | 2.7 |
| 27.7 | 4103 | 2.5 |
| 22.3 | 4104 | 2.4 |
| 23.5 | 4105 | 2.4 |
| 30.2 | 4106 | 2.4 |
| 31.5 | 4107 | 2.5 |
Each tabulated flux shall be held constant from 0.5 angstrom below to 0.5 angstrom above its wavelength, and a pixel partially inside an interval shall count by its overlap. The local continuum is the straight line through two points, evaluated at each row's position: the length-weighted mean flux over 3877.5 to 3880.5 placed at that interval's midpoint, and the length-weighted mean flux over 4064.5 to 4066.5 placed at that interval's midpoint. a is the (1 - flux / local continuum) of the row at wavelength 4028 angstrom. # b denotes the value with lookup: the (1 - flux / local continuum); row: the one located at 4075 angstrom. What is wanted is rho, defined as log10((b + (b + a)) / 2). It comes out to -1.0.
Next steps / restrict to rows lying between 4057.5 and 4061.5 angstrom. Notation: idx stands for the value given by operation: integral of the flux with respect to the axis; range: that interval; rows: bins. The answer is 128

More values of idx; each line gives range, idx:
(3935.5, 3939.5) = 74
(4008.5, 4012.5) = 136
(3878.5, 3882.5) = 89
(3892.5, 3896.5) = 95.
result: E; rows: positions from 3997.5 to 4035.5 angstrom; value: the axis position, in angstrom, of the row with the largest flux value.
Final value 4002 angstrom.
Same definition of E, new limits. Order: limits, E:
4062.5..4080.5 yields 4070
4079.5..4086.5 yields 4082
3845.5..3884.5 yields 3869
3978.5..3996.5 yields 3995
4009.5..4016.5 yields 4015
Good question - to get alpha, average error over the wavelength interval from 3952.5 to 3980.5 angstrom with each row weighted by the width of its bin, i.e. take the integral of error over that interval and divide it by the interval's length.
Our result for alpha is 2.62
